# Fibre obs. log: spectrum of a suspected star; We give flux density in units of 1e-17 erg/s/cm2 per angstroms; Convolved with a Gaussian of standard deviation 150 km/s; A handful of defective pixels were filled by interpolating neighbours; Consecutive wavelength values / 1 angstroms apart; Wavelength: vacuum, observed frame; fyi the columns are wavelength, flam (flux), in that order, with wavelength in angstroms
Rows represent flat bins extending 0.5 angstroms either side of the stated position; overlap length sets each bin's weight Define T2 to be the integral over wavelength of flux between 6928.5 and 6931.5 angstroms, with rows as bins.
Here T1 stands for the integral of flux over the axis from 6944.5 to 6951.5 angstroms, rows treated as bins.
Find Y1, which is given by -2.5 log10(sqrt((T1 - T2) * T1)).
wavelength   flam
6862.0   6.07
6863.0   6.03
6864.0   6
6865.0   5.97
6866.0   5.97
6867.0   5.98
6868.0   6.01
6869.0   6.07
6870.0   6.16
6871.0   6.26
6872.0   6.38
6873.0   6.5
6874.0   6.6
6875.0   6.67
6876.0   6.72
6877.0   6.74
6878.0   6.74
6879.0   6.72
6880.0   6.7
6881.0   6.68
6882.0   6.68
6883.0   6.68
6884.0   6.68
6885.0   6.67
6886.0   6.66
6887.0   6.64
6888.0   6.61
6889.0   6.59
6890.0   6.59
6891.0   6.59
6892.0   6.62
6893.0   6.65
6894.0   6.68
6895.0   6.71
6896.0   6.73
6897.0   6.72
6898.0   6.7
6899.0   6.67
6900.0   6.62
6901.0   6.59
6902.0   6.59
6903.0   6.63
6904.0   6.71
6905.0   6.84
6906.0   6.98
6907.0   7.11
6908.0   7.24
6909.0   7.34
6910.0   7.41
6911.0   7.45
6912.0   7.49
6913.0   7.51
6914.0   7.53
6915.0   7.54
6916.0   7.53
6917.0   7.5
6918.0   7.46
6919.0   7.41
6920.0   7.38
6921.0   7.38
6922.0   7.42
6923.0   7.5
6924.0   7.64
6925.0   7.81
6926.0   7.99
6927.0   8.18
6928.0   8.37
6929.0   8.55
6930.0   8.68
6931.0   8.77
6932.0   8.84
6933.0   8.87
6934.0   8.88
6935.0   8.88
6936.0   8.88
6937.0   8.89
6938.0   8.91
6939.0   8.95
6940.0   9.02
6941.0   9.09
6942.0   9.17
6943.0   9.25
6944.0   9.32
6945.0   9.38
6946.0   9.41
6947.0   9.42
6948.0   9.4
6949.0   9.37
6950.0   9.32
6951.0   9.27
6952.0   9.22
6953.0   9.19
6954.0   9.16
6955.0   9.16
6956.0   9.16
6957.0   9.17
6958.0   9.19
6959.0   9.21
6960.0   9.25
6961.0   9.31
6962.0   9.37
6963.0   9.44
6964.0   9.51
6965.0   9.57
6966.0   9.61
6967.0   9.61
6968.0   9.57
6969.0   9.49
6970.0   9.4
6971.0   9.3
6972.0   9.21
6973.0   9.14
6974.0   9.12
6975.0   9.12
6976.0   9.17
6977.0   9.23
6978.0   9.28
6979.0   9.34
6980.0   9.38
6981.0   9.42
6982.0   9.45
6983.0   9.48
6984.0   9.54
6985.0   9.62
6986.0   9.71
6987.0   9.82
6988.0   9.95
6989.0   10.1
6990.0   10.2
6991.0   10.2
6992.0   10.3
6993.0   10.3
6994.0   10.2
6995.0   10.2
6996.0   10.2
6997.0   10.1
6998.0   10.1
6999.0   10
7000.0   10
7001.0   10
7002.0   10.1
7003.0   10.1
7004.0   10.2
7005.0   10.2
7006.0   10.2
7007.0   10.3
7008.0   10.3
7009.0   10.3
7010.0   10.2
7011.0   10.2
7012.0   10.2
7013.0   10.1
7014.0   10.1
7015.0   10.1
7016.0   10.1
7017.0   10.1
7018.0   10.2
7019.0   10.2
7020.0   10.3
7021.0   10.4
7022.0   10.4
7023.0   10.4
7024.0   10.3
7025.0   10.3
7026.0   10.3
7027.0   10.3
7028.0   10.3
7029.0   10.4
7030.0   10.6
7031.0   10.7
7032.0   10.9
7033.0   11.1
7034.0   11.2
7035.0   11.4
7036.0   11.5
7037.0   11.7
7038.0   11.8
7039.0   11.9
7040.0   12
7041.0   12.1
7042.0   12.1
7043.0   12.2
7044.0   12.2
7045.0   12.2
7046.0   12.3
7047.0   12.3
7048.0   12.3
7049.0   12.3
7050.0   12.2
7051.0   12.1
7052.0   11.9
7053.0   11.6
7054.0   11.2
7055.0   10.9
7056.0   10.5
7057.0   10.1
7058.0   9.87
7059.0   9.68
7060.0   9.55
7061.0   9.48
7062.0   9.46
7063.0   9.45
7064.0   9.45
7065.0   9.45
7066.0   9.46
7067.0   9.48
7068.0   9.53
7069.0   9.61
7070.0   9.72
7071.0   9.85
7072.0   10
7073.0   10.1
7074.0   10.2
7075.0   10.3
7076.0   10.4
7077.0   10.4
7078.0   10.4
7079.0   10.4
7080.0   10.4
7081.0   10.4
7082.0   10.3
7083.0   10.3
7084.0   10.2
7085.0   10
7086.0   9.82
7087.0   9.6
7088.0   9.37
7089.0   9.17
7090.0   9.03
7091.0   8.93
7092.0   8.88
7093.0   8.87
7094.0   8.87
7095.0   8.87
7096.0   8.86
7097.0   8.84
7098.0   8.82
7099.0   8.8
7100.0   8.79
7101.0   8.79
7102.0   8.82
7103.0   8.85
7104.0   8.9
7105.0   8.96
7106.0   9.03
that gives -4.27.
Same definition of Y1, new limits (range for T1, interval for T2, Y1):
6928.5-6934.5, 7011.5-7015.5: -3.50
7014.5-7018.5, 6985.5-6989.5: -1.96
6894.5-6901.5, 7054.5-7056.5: -3.84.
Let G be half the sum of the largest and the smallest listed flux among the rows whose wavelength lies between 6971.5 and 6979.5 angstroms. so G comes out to 9.2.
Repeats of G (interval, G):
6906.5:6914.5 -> 7.3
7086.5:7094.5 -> 9.2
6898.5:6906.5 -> 6.8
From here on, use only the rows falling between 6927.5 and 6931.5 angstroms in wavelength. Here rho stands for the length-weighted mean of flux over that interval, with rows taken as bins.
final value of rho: 8.6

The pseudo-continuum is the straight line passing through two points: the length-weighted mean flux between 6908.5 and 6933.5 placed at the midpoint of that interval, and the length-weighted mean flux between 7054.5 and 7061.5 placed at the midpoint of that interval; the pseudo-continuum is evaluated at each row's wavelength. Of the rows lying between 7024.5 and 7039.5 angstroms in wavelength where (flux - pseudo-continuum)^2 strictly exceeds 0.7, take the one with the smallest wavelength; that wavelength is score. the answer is 7029.0 angstroms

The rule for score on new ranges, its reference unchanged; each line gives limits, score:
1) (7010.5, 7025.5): 7011.0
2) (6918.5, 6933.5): 6932.0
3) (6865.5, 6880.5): 6866.0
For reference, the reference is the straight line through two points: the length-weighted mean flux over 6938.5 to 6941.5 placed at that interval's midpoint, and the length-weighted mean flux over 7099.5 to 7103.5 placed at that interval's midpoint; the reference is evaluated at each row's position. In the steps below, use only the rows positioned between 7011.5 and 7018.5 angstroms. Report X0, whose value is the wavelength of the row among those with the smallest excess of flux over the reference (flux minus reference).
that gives 7013.0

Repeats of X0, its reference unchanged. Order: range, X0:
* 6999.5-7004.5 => 7000.0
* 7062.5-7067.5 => 7063.0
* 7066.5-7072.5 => 7067.0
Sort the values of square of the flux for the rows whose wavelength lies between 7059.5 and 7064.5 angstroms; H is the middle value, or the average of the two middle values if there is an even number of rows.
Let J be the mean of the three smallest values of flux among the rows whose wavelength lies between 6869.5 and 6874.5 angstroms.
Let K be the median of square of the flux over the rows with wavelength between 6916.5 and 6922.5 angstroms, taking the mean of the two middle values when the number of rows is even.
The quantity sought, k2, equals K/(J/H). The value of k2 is 785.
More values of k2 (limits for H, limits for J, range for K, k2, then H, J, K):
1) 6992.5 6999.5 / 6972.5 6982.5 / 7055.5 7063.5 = 1054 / 104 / 9.1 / 92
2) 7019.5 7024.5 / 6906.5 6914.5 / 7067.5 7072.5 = 1413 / 108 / 7.2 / 94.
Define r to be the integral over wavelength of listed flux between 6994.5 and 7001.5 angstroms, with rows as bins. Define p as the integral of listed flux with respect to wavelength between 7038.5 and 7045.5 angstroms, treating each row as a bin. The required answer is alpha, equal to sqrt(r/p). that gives 0.91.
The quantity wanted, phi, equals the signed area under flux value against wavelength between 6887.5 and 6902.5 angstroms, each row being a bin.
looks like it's 100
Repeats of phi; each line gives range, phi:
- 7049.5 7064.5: 157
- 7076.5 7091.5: 149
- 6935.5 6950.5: 138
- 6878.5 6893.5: 100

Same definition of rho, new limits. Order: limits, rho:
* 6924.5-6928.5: 8.1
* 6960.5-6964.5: 9.4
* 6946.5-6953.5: 9.3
